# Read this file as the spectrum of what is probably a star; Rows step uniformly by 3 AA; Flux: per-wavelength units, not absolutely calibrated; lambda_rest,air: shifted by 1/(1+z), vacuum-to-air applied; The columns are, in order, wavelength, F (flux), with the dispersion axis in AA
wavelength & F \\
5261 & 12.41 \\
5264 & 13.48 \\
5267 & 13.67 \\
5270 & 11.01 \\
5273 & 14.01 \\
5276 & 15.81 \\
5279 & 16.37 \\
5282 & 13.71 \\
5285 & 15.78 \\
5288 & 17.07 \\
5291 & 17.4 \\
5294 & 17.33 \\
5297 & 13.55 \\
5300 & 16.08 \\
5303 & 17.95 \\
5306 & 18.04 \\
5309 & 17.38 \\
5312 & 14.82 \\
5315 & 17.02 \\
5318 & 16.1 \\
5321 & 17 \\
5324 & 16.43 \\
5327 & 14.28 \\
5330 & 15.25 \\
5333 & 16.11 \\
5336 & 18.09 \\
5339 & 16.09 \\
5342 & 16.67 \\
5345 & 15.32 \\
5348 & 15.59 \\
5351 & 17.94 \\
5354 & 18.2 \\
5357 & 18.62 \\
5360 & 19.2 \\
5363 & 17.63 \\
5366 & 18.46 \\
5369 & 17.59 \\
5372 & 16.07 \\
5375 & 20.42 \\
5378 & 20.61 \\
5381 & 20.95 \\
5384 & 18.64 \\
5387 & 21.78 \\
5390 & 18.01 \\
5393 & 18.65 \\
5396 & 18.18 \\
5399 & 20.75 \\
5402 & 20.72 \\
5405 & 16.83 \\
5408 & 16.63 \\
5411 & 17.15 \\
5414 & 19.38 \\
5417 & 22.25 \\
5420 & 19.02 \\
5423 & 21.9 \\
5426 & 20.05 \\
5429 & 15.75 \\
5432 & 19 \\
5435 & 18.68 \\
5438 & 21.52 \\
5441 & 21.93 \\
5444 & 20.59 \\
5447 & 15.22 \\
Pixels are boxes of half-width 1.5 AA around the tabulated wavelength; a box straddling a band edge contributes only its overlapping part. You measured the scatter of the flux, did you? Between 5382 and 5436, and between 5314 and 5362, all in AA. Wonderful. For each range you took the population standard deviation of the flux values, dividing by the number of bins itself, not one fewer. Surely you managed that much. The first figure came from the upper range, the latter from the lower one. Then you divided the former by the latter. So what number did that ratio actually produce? 1.38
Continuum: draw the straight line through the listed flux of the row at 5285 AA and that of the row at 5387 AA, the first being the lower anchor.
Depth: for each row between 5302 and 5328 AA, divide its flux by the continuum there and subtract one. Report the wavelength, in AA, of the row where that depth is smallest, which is 5327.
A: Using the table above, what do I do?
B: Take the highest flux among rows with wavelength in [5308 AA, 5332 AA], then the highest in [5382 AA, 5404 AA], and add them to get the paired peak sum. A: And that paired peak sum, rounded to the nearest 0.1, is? 39.2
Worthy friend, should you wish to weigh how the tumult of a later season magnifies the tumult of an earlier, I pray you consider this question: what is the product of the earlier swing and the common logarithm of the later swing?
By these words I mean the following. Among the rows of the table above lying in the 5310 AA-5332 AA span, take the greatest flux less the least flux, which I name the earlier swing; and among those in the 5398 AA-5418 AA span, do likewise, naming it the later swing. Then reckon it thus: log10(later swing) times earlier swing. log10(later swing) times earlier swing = 2.1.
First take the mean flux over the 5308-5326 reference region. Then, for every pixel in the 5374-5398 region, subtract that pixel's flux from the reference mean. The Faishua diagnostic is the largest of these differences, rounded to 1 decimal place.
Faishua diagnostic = -1.6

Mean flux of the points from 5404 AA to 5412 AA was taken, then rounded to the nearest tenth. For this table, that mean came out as 16.9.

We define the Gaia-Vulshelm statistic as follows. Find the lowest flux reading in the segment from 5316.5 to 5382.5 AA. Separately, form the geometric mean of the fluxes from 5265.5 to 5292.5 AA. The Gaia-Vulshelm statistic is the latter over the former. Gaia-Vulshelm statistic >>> 1.04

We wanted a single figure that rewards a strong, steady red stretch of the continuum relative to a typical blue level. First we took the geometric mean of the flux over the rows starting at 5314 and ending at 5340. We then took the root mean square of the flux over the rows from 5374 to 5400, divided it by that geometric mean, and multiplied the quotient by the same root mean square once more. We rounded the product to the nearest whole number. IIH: 24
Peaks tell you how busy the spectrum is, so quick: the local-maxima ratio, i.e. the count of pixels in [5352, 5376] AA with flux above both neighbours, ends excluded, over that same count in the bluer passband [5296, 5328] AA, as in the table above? 0.7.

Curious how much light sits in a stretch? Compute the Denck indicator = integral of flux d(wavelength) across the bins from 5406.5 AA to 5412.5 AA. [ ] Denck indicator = 101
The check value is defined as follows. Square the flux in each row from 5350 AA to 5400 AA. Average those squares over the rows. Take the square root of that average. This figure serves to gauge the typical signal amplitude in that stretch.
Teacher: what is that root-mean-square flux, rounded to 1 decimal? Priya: 19.0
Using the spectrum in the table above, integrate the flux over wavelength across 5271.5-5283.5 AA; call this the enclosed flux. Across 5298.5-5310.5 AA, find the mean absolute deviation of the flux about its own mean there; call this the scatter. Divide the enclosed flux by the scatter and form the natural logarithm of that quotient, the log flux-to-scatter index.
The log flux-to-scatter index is 5.64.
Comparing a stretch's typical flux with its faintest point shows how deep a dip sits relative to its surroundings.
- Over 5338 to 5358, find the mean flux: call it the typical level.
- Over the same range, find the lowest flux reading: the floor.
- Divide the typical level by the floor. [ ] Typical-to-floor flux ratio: 1.10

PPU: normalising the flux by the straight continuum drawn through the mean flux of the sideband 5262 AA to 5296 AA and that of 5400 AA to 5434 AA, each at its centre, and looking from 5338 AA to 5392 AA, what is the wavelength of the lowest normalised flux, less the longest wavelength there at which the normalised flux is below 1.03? -45 AA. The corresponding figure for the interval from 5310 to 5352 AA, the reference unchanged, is -21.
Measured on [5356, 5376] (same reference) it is 0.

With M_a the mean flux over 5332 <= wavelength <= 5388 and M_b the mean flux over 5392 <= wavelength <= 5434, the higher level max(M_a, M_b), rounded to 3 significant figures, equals 19.0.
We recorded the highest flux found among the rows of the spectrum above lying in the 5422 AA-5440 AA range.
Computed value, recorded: 21.9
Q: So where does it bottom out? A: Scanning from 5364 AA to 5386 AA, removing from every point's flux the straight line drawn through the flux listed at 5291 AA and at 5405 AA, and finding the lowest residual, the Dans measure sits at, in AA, 5372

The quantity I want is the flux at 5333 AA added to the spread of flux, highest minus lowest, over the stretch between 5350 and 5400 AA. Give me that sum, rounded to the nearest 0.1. 21.8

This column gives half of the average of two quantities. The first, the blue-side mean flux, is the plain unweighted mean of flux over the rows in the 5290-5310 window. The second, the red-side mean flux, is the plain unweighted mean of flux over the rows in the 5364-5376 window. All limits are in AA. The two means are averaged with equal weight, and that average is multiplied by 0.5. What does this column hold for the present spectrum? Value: 8.7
